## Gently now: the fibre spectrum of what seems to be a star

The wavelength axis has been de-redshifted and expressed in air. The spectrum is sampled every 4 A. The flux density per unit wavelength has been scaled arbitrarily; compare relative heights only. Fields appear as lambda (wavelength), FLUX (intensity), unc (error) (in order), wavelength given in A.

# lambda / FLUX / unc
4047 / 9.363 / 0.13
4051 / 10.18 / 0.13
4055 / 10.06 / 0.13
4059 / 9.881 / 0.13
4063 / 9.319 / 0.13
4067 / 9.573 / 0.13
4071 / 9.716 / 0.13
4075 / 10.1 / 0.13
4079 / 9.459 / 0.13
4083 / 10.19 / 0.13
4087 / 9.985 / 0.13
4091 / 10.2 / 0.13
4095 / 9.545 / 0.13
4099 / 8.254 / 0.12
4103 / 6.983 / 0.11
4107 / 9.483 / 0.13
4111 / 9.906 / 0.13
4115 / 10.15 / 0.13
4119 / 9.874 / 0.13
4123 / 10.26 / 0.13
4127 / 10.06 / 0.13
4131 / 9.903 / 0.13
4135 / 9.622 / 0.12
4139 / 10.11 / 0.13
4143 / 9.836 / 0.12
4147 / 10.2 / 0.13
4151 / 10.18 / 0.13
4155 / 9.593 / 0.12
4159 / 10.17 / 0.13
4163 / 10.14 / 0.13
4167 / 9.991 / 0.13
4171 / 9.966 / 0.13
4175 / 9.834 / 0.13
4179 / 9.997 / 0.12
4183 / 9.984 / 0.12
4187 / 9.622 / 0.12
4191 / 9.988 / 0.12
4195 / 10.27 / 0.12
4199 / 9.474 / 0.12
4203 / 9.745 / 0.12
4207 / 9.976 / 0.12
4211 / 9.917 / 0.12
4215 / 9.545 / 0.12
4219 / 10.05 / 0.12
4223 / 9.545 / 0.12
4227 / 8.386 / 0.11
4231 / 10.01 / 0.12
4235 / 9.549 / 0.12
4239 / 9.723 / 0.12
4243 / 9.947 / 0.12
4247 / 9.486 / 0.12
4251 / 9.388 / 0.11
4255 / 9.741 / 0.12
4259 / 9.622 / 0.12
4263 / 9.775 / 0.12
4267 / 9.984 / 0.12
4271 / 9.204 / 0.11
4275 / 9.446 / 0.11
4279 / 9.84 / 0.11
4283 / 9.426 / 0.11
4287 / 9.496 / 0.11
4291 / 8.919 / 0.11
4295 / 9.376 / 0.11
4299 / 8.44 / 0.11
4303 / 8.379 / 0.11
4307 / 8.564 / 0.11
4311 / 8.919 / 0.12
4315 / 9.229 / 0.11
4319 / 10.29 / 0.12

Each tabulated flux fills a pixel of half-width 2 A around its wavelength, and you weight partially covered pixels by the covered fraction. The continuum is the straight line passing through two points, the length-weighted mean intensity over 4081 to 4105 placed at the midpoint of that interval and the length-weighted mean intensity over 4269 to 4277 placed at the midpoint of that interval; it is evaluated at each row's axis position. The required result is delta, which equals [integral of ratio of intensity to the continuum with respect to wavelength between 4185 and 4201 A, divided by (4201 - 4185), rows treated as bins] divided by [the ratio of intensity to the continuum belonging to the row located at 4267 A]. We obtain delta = 0.99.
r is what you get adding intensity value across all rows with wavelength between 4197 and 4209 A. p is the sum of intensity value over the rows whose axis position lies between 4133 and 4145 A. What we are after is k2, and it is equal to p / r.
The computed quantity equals 1.01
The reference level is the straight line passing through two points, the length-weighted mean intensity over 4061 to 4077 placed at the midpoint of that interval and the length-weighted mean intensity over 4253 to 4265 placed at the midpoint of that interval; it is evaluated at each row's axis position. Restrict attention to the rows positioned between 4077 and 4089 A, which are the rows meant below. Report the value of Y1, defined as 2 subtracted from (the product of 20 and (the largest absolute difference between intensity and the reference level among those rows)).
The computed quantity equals 8.2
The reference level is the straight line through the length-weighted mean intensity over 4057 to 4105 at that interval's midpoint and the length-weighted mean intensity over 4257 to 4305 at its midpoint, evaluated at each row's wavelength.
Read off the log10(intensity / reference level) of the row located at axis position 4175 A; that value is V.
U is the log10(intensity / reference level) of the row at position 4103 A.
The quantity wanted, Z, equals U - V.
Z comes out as -0.150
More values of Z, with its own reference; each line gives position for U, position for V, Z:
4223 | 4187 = -0.003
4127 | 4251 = 0.027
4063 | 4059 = -0.025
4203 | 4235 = 0.008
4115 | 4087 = 0.008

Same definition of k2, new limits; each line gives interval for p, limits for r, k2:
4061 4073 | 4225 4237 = 1.02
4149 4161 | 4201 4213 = 1.01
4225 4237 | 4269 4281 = 0.98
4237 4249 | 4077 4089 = 0.98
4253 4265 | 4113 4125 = 0.96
